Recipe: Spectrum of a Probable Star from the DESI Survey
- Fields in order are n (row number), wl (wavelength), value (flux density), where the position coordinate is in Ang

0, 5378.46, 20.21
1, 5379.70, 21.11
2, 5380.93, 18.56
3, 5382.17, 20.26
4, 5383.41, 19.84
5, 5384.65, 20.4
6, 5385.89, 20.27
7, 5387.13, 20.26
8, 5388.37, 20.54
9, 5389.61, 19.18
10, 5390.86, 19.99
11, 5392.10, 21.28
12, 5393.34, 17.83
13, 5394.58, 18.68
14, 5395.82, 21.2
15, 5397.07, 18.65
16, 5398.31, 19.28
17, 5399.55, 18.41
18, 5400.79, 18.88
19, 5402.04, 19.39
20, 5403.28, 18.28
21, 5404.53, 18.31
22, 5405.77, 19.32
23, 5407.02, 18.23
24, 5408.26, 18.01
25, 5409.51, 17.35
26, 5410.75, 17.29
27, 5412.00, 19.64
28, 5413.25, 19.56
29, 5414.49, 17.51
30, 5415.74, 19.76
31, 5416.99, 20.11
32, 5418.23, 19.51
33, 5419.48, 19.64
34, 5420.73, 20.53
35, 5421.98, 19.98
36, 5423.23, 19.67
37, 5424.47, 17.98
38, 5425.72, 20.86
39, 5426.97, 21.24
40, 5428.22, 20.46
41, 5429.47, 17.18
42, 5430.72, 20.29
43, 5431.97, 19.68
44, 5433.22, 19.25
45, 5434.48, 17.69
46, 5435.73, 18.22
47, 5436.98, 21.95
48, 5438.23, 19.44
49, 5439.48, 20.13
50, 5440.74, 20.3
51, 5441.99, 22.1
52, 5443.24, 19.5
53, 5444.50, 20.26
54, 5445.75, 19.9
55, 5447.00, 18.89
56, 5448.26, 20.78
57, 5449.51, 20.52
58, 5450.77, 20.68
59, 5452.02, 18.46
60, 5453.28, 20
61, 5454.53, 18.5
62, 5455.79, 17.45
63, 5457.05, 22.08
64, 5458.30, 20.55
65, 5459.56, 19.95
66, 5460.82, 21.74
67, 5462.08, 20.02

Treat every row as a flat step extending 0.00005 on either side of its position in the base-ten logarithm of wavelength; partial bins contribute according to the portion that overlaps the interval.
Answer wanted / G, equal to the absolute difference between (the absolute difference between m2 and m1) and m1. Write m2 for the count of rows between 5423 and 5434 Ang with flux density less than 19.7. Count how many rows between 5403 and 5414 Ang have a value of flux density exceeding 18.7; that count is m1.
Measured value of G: 1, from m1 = 3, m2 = 5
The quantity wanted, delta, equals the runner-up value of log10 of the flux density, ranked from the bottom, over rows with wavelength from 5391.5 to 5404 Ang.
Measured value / 1.26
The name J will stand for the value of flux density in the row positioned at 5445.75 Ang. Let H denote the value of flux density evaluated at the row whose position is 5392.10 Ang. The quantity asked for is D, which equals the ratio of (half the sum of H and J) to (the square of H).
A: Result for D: 0.045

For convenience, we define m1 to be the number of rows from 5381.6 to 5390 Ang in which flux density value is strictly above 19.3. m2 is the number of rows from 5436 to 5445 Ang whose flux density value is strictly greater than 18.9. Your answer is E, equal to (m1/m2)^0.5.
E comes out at 0.93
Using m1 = 6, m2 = 7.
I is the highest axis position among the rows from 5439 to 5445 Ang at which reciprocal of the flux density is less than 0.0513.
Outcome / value 5444.50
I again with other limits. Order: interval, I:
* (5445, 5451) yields 5450.77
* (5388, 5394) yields 5392.10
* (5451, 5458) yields 5457.05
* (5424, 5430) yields 5428.22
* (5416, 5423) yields 5421.98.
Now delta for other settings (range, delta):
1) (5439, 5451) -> 1.29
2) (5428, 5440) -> 1.25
